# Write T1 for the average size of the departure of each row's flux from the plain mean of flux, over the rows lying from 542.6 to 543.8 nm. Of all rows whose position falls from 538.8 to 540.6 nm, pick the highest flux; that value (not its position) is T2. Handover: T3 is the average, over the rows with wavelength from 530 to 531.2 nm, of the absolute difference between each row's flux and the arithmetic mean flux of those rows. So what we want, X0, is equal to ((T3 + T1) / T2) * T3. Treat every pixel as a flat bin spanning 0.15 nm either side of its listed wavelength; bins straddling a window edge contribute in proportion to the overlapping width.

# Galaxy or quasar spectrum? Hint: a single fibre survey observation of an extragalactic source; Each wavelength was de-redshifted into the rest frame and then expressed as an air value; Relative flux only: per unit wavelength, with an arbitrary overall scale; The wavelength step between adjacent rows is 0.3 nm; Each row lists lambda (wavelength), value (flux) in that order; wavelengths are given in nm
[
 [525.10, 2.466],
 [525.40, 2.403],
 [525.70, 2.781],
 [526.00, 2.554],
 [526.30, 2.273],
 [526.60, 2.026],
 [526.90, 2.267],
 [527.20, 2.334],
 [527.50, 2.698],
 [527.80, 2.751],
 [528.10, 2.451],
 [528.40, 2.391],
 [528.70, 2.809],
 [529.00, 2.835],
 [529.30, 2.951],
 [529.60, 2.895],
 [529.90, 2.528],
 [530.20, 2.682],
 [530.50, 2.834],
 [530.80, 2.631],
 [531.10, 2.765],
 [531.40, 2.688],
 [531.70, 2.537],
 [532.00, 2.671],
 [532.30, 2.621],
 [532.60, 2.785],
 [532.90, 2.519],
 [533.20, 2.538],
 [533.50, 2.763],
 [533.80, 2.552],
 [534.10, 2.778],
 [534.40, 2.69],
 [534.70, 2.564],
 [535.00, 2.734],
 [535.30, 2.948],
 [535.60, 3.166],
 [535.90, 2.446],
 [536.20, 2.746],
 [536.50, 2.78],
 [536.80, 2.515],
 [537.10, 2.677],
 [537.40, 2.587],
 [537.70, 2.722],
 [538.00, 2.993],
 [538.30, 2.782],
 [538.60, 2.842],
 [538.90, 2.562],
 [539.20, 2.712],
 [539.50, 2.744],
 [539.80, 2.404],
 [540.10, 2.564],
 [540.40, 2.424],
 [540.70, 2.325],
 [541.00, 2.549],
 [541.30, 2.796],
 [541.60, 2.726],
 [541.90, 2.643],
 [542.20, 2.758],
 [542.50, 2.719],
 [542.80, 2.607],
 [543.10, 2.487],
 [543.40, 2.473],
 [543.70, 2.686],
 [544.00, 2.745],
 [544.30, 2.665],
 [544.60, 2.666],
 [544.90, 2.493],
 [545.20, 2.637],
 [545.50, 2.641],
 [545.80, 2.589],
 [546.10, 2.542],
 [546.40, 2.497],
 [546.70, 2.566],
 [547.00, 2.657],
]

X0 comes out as 0.0040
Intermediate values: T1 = 0.08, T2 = 2.744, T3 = 0.07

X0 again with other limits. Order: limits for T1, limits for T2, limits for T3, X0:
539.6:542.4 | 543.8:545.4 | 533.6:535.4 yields 0.0098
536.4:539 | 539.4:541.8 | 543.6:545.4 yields 0.0035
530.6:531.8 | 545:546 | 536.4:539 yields 0.0084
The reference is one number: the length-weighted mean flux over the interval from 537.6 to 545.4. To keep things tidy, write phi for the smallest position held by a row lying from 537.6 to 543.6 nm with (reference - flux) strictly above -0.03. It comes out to 538.90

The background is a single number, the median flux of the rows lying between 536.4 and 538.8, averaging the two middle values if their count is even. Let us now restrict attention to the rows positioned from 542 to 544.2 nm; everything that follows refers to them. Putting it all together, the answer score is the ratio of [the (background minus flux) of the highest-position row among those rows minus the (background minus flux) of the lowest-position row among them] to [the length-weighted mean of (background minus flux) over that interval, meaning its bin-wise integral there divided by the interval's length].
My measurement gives 0.1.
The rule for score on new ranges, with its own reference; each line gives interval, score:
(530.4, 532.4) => 2.8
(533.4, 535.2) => 0.4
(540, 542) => -0.4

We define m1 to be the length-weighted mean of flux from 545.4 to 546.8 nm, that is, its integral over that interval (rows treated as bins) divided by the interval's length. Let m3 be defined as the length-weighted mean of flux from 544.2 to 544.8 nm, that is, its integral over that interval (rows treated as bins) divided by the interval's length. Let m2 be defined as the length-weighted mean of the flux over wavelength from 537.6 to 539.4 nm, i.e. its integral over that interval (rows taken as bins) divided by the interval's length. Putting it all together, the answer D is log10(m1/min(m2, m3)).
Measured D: -0.014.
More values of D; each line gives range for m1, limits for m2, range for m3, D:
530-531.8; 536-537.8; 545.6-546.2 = 0.019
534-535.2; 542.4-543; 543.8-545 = 0.009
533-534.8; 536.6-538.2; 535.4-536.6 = -0.009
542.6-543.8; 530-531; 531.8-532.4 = -0.012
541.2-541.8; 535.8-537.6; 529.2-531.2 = 0.019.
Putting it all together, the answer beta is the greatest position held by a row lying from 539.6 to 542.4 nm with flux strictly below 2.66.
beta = 541.90 nm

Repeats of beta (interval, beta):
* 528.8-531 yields 530.80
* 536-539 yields 538.90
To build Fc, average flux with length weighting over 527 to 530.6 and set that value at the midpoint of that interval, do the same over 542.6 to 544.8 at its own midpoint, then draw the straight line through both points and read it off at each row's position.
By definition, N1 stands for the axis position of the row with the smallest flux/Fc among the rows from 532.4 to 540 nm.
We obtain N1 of 539.80 nm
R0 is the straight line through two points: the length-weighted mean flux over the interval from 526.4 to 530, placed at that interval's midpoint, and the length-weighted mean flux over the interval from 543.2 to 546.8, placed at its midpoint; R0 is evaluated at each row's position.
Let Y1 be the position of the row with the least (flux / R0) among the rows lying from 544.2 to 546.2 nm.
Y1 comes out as 544.90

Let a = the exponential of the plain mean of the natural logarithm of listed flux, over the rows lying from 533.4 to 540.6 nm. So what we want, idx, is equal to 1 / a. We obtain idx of 0.372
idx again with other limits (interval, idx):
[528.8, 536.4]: 0.369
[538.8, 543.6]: 0.386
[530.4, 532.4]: 0.374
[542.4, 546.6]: 0.384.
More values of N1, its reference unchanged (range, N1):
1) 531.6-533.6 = 532.90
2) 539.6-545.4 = 540.70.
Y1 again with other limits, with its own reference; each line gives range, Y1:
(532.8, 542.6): 540.70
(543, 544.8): 543.40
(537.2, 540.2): 539.80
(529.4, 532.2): 529.90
